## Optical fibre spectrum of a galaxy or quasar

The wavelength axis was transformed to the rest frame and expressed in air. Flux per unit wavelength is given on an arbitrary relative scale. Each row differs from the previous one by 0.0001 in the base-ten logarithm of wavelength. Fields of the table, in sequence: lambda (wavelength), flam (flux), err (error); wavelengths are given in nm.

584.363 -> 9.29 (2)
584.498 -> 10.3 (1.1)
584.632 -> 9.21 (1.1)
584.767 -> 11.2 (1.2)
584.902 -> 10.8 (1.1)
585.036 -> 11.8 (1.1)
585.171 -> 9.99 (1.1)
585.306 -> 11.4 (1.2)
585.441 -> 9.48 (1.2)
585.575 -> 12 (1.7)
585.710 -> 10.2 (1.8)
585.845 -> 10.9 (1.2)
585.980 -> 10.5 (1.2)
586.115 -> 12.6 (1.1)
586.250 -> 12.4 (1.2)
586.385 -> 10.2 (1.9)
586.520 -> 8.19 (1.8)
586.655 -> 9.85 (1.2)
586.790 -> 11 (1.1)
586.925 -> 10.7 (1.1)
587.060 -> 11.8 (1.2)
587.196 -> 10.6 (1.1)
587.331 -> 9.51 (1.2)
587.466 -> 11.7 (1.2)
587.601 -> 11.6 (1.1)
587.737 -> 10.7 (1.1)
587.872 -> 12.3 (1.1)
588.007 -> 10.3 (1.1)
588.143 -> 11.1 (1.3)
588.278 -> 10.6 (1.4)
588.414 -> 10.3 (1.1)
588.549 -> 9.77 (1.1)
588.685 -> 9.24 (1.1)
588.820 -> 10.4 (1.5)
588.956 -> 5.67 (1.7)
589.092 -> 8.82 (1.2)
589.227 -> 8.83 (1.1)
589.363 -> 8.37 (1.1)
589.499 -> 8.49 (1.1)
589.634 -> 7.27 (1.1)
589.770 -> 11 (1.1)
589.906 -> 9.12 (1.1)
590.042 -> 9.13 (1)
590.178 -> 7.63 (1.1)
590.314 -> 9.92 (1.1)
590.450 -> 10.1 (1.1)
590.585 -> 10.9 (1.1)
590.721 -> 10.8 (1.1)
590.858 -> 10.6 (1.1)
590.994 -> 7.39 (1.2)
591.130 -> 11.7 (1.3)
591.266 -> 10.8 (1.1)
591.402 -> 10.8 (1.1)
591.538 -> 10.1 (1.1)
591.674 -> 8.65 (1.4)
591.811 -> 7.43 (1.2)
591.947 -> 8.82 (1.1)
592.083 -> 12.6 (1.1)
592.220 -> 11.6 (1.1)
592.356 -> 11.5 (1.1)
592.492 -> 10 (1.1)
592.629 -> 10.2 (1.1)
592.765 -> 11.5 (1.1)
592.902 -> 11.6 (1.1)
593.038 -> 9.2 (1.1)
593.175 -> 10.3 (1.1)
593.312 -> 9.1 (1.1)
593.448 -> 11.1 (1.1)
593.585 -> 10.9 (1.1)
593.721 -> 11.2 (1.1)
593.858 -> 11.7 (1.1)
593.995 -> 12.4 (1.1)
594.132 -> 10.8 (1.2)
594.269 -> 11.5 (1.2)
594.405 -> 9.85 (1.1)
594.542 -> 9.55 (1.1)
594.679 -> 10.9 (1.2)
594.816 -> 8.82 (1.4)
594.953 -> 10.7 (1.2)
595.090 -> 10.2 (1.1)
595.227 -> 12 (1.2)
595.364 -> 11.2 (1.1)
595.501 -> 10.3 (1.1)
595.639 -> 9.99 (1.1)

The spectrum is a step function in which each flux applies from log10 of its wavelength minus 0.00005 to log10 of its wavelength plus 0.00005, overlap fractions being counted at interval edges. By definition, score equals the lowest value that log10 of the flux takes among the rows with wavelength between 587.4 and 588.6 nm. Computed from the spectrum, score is 0.99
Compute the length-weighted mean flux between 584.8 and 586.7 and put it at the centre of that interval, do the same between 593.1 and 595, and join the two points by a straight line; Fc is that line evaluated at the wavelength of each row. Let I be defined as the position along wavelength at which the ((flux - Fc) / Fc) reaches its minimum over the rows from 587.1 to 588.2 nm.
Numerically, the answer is 587.331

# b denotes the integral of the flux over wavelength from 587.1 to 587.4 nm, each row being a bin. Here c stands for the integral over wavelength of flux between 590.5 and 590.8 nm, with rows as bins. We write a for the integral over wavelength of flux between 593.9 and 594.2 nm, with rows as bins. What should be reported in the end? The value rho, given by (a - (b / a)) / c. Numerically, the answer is 0.8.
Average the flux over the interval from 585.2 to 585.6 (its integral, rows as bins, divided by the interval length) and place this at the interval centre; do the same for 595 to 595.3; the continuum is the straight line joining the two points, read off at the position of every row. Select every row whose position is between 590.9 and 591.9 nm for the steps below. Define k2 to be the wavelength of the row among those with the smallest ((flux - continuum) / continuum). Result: 590.994 nm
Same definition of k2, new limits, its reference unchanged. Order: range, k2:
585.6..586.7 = 586.520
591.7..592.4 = 591.811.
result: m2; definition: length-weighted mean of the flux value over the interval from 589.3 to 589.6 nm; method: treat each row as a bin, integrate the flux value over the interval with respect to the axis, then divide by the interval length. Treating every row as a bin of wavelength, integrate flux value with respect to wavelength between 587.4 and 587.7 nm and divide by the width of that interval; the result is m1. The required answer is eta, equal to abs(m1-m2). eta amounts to 3.2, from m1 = 11.5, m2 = 8.3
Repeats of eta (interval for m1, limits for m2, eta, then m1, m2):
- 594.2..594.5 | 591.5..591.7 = 1.2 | 10.6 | 9.4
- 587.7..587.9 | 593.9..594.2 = 0.1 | 11.5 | 11.6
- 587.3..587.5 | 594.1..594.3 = 0.5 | 10.6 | 11.1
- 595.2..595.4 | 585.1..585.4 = 1.0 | 11.6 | 10.6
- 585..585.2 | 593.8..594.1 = 1.0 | 10.9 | 11.9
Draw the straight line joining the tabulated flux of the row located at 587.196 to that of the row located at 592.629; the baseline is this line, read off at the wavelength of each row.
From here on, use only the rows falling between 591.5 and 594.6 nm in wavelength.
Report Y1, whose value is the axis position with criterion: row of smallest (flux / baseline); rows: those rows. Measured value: 591.811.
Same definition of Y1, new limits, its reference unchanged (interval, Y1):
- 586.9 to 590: 588.956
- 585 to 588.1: 586.520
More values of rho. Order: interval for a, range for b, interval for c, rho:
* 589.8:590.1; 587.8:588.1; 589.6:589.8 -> 0.9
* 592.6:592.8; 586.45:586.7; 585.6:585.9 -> 0.4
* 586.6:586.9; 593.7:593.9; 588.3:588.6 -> 0.8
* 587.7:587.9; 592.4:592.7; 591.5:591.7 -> 0.5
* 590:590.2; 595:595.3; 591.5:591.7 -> -0.1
